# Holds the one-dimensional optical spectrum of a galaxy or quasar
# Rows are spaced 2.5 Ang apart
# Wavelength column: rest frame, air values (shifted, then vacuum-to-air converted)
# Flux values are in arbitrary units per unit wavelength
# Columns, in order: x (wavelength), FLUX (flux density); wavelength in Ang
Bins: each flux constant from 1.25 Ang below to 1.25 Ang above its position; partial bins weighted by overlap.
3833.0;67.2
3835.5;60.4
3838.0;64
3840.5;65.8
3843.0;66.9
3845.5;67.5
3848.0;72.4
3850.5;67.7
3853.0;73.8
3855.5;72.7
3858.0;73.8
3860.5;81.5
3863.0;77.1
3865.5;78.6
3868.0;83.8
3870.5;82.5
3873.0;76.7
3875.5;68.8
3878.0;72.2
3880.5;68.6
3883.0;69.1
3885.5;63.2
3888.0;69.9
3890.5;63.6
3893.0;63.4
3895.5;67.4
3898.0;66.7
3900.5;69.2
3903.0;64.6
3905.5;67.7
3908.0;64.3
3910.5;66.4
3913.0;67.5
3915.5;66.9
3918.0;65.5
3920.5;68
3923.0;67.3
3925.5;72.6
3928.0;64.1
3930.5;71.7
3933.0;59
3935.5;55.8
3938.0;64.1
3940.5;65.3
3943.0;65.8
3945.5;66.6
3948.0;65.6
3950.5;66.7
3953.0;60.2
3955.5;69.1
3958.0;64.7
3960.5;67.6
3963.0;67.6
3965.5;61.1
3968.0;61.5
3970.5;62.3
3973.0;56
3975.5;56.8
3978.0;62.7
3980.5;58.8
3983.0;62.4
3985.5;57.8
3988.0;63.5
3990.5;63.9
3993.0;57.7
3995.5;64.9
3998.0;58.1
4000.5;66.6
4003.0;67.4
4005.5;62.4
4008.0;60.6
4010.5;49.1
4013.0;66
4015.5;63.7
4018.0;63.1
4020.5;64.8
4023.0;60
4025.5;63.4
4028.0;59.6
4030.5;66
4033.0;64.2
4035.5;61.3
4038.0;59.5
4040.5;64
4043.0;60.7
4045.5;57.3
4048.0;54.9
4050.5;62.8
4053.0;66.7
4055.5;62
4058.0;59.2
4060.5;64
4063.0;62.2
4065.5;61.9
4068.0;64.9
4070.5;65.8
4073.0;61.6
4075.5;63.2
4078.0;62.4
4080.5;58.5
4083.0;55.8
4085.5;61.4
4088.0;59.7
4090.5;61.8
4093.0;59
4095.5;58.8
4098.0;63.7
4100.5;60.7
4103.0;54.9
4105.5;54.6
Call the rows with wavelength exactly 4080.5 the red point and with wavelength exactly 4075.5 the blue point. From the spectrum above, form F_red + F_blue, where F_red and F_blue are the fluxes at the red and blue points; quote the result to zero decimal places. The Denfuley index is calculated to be 122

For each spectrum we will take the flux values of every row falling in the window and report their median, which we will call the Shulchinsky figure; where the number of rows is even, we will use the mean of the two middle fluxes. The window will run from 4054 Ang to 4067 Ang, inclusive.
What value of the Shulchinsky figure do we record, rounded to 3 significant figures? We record 62.0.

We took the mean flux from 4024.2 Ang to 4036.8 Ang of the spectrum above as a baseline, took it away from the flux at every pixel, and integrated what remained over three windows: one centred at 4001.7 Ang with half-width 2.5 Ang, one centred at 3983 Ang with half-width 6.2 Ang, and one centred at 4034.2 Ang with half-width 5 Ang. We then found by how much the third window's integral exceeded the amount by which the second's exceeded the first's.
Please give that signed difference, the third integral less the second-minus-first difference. 42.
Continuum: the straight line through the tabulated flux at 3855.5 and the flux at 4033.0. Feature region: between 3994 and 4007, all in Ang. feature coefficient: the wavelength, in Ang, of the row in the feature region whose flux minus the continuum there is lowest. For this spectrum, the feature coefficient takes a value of 3998.0 Ang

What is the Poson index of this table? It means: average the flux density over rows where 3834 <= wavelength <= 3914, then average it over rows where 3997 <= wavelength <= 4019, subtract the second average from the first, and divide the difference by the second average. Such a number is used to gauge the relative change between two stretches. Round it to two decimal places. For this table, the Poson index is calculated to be 0.13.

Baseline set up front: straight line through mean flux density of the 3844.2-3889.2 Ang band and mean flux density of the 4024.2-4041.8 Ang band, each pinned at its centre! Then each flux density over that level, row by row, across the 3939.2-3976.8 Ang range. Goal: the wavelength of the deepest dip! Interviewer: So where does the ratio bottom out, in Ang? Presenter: 3973.0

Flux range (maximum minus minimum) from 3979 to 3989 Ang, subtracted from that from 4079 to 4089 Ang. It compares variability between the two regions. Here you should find -0.1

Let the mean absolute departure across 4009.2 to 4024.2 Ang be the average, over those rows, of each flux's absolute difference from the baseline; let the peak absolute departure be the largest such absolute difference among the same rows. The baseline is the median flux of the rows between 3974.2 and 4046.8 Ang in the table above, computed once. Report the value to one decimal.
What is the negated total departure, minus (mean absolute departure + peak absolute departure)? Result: -17.2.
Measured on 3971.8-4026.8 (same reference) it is -16.5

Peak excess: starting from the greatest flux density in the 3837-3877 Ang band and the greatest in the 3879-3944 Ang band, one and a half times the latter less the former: 25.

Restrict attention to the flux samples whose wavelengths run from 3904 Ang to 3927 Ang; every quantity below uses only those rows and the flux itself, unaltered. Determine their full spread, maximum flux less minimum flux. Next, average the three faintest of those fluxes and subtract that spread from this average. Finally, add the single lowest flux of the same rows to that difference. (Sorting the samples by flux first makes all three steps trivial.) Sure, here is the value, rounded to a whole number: 121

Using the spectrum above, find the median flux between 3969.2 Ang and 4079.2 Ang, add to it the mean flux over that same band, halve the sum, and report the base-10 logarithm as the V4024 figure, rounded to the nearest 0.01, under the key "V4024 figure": 1.79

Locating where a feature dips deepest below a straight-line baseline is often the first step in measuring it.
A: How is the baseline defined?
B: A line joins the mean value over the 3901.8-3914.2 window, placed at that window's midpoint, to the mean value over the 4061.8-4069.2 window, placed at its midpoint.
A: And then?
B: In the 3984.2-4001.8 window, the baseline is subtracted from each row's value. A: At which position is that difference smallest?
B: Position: 3985.5 Ang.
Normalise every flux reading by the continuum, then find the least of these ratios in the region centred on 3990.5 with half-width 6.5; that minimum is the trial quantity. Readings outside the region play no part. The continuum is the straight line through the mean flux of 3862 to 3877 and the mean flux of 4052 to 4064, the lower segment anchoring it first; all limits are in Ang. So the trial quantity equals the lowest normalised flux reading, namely 0.84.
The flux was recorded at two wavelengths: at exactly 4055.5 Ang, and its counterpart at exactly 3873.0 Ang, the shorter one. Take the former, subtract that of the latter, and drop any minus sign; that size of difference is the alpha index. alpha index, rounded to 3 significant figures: 14.7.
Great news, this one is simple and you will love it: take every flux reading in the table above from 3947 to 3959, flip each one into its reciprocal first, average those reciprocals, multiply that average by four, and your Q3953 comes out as 0.061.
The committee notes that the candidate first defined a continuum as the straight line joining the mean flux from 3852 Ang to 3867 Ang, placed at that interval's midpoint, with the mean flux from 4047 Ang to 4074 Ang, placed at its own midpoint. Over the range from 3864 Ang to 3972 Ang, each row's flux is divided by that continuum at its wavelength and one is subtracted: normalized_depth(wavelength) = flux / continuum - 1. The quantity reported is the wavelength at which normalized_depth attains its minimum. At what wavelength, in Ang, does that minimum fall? 3935.5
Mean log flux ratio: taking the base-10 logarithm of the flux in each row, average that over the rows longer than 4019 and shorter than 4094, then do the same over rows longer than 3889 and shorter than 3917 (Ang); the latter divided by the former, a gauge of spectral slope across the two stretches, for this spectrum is 1.02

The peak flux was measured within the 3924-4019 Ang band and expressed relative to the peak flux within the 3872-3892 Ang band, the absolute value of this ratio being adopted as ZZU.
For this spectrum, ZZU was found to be 0.947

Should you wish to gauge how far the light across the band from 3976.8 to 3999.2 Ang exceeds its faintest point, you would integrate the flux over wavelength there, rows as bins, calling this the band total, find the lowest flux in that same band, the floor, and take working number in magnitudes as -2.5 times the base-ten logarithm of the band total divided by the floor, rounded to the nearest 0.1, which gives -3.4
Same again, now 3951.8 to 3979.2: -3.7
